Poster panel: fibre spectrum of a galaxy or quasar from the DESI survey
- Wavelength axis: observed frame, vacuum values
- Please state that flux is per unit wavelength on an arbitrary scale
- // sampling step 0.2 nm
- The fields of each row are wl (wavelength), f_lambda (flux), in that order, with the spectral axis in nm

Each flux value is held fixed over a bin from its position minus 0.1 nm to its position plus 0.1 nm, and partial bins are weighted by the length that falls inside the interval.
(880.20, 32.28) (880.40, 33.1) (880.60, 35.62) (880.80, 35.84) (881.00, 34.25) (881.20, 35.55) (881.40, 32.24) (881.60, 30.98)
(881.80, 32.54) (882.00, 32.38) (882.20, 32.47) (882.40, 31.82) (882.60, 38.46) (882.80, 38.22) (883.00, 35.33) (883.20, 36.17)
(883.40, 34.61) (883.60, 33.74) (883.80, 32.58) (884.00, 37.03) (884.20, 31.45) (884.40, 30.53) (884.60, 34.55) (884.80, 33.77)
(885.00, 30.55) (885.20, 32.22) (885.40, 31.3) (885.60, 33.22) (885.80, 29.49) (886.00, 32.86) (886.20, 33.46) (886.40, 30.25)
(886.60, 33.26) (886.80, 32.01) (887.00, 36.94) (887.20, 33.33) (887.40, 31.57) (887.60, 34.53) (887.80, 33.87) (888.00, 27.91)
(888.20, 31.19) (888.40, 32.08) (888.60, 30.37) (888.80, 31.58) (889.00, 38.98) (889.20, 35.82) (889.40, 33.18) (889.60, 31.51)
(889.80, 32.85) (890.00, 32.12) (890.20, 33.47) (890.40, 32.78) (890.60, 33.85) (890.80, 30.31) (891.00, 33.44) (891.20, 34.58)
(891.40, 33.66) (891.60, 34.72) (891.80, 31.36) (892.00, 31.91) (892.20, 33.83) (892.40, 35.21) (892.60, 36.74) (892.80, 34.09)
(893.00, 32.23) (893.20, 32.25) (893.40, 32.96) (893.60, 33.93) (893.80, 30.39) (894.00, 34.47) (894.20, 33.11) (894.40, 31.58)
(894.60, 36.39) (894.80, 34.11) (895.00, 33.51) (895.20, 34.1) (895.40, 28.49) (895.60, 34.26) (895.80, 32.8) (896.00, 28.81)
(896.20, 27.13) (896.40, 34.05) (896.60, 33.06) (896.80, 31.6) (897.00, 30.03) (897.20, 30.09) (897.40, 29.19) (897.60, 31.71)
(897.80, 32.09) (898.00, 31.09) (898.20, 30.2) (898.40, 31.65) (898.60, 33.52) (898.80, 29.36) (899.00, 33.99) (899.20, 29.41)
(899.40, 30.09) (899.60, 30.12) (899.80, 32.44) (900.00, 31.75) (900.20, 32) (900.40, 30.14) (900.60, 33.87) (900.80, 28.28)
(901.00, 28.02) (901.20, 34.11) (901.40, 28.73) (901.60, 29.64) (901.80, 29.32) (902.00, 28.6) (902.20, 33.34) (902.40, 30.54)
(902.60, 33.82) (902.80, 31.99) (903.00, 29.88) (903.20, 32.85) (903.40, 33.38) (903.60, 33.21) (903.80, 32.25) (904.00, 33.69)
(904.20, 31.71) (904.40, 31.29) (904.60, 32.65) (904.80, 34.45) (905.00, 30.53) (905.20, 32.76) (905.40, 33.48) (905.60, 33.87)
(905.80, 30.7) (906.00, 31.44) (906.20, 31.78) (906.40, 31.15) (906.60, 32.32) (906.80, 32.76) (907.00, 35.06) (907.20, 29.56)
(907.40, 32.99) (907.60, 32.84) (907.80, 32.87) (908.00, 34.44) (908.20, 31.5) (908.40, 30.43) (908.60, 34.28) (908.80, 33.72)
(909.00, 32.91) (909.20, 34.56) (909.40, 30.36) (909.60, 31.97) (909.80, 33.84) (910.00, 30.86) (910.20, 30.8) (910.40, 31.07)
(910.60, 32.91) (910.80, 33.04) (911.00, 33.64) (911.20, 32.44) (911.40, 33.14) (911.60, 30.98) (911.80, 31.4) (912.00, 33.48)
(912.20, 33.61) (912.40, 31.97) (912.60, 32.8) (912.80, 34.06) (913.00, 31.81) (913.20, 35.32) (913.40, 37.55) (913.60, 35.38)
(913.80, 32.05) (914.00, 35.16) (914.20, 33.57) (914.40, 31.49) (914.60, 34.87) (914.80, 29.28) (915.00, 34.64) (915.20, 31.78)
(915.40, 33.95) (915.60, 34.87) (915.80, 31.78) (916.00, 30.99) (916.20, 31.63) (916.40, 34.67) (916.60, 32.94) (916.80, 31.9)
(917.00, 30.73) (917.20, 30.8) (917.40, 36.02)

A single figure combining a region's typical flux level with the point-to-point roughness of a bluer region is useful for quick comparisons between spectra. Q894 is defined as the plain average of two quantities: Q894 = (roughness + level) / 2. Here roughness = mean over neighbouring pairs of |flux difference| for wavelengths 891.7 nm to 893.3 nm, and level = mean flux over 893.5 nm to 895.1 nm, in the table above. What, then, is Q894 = 17.4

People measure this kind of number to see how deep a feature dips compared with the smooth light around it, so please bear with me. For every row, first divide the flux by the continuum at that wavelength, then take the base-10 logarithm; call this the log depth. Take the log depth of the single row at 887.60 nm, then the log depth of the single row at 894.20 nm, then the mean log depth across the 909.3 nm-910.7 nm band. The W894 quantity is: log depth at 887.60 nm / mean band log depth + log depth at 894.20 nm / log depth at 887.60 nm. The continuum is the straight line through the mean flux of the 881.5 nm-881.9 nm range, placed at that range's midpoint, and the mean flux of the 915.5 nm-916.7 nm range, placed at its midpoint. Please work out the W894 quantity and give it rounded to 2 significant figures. -2.2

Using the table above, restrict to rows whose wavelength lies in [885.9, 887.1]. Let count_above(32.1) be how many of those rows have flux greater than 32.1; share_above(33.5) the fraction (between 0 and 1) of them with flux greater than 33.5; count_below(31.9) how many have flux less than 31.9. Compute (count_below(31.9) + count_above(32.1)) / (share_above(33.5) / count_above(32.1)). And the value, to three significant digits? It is 120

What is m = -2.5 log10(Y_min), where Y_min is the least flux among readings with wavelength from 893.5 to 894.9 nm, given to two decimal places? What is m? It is -3.71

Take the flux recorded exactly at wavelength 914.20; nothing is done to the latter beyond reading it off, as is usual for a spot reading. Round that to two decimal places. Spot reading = 33.57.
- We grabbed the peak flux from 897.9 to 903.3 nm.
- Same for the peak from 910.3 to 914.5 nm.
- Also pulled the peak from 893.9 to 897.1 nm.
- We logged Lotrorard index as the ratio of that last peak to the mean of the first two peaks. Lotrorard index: 1.02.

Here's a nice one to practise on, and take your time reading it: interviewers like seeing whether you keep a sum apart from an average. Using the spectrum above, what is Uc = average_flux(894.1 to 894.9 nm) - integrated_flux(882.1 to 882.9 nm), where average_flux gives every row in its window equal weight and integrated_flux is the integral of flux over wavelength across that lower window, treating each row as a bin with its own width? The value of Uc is 5.6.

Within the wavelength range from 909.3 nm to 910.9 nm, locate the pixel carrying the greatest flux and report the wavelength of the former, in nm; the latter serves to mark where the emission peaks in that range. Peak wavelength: 909.80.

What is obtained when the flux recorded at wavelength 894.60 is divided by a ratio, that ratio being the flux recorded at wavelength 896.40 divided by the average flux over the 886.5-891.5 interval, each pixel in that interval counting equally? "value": 35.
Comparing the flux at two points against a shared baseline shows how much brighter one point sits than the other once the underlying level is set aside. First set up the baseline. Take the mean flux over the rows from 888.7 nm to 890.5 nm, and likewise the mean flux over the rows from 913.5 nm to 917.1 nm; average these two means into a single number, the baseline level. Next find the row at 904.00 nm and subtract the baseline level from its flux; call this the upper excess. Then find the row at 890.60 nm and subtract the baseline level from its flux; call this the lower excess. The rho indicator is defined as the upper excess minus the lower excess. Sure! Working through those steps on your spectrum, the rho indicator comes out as -0.2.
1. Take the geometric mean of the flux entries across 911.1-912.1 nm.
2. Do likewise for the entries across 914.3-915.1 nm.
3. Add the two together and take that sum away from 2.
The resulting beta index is -62.8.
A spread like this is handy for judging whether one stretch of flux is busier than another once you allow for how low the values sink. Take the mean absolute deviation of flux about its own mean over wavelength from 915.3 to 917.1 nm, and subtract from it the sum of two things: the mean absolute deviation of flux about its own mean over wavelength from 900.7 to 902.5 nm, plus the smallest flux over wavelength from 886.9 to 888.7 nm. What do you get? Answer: -28.3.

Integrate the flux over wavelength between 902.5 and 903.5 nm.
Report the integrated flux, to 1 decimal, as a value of 32.4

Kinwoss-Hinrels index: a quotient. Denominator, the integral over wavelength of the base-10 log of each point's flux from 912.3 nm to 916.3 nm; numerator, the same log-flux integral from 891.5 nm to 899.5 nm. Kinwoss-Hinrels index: 2.0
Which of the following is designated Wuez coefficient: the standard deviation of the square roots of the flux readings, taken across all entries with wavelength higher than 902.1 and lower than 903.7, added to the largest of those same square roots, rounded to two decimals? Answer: 5.94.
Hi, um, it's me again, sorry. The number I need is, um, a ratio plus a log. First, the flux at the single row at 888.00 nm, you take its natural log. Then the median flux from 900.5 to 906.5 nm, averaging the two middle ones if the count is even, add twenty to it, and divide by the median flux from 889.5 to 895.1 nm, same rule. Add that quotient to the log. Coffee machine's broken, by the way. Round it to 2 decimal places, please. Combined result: 4.88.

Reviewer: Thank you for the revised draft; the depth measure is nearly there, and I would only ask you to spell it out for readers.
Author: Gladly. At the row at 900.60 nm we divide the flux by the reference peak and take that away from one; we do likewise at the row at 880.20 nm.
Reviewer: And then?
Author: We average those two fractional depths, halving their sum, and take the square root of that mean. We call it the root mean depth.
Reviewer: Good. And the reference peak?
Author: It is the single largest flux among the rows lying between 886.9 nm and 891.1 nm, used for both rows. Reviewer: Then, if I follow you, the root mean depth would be 0.389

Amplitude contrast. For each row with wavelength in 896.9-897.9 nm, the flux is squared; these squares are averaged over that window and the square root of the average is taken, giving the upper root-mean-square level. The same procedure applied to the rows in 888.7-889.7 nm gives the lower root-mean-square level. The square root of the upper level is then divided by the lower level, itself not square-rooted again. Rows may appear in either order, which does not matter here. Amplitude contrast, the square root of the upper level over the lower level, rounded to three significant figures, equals 0.161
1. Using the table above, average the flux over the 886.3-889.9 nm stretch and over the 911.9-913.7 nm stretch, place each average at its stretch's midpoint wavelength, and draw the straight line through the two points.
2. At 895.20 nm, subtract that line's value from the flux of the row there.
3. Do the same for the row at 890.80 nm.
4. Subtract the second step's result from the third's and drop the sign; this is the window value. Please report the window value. 4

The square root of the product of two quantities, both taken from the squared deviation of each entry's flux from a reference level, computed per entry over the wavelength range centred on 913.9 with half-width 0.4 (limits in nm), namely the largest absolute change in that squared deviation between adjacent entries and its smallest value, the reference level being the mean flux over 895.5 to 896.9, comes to 1.4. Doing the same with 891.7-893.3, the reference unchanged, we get 1.1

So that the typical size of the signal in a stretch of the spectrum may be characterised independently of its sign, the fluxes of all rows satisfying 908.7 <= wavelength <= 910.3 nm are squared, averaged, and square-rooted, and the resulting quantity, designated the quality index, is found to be 32.4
